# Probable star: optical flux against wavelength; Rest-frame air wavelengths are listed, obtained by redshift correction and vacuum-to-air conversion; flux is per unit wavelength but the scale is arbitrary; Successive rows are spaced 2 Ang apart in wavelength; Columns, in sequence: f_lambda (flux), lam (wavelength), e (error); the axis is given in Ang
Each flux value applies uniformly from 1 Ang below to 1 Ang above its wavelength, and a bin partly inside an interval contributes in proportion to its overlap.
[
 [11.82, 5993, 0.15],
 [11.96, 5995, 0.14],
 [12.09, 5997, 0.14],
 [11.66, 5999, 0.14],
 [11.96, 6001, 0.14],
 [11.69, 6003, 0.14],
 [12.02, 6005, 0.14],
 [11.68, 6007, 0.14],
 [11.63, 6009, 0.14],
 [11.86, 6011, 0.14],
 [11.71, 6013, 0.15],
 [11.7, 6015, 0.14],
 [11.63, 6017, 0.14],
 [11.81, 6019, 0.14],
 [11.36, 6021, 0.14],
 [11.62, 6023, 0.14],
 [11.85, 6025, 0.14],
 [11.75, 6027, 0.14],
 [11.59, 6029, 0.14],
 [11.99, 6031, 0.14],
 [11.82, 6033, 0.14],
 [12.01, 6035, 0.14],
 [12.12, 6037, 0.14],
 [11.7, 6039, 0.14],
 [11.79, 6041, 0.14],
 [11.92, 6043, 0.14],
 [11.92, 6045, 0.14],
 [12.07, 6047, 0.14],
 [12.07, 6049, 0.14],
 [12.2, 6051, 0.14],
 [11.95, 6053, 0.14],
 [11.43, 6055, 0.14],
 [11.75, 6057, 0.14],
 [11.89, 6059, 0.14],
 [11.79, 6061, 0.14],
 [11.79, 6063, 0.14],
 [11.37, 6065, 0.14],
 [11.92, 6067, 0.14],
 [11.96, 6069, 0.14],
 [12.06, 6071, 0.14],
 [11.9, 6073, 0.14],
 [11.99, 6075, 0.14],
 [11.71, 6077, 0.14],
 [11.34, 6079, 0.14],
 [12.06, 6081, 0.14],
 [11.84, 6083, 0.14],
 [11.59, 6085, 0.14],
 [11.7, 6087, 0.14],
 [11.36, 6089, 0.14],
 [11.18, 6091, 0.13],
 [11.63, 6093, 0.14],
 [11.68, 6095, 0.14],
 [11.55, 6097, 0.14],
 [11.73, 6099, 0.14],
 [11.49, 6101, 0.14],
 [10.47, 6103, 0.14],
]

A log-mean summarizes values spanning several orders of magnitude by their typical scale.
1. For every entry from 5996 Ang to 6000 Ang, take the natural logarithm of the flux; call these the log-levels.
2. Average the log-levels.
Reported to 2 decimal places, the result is 2.47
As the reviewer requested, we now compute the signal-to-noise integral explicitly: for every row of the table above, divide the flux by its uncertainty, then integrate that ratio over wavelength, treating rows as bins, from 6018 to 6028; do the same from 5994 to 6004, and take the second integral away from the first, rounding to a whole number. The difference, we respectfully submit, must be -14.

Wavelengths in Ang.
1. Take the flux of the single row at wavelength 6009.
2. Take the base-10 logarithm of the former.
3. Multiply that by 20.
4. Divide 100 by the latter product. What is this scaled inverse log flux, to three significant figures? 4.69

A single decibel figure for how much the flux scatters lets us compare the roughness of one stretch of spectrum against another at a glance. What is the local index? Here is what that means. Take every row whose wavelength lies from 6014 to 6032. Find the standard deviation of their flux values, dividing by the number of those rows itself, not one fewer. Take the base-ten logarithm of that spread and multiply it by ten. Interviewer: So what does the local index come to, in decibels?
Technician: -7.7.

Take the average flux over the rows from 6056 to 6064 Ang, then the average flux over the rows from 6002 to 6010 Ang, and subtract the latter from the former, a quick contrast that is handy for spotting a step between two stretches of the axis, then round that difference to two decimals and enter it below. 0.05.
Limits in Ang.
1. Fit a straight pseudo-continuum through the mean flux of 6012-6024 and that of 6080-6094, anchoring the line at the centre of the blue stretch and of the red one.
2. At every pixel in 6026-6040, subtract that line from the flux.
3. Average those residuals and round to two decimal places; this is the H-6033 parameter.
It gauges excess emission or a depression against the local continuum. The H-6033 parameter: 0.22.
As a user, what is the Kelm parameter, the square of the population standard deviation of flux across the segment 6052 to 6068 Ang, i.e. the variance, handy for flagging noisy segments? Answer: 0.042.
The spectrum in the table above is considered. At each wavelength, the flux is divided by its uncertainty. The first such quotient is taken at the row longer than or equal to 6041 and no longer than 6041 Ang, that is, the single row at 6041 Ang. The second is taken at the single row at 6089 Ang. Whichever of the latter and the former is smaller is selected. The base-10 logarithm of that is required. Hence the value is 1.91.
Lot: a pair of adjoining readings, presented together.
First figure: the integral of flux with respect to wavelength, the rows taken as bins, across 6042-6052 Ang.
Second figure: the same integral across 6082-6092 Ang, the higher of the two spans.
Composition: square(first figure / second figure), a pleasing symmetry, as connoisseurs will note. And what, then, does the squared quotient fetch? 1.09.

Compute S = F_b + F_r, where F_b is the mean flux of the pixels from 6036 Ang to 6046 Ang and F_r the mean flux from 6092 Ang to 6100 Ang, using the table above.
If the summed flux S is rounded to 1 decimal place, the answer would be 23.5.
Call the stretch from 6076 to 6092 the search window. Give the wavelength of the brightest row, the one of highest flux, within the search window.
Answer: 6081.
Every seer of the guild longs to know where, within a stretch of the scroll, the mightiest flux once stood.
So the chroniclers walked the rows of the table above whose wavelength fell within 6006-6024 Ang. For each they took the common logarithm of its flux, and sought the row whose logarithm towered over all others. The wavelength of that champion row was 6011 Ang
